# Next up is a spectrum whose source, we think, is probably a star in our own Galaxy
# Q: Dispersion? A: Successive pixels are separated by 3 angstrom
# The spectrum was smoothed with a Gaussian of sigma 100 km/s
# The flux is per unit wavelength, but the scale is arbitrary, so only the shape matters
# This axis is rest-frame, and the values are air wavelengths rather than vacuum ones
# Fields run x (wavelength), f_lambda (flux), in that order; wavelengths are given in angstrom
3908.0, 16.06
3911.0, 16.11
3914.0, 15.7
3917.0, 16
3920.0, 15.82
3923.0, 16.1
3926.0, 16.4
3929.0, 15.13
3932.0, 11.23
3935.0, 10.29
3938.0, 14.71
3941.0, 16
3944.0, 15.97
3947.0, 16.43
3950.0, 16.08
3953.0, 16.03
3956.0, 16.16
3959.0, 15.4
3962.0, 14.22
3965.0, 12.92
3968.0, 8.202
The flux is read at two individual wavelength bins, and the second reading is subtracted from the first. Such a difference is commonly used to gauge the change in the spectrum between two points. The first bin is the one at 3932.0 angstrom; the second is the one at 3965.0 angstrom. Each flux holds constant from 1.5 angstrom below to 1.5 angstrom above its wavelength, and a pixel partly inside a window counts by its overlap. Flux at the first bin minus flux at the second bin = -1.7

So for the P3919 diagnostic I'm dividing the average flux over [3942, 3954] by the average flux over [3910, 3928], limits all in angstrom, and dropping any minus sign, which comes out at 1.01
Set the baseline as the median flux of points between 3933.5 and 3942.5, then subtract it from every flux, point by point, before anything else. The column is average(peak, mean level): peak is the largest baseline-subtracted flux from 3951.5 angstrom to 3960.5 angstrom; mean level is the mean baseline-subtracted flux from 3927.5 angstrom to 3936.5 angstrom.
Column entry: -0.52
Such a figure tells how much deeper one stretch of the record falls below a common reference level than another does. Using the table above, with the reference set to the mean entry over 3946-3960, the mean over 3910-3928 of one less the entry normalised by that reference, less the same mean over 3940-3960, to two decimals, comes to 0.00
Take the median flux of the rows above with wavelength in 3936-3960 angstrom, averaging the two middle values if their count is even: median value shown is 16.0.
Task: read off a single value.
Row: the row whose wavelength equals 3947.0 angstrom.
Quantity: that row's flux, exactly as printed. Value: 16.43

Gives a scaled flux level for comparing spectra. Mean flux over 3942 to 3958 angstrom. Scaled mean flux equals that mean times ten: 161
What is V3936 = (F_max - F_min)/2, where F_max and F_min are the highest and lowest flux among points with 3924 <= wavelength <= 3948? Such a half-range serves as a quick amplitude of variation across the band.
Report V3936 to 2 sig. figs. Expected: 3.1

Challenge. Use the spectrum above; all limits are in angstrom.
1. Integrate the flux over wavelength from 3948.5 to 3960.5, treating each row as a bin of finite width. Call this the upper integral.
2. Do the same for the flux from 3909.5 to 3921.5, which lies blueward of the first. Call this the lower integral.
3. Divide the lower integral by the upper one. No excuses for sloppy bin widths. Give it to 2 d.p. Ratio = 1.00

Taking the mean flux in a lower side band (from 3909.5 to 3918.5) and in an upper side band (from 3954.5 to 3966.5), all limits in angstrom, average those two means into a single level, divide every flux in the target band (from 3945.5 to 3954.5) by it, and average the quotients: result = 1.06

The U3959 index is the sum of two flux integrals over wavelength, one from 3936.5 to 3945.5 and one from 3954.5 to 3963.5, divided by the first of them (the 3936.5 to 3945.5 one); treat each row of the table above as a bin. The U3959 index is 1.98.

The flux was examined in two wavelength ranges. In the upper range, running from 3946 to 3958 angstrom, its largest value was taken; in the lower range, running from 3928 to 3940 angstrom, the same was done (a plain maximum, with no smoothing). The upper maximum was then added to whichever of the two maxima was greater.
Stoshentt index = 32.9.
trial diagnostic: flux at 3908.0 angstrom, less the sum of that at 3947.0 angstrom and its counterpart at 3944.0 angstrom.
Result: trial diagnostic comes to -16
